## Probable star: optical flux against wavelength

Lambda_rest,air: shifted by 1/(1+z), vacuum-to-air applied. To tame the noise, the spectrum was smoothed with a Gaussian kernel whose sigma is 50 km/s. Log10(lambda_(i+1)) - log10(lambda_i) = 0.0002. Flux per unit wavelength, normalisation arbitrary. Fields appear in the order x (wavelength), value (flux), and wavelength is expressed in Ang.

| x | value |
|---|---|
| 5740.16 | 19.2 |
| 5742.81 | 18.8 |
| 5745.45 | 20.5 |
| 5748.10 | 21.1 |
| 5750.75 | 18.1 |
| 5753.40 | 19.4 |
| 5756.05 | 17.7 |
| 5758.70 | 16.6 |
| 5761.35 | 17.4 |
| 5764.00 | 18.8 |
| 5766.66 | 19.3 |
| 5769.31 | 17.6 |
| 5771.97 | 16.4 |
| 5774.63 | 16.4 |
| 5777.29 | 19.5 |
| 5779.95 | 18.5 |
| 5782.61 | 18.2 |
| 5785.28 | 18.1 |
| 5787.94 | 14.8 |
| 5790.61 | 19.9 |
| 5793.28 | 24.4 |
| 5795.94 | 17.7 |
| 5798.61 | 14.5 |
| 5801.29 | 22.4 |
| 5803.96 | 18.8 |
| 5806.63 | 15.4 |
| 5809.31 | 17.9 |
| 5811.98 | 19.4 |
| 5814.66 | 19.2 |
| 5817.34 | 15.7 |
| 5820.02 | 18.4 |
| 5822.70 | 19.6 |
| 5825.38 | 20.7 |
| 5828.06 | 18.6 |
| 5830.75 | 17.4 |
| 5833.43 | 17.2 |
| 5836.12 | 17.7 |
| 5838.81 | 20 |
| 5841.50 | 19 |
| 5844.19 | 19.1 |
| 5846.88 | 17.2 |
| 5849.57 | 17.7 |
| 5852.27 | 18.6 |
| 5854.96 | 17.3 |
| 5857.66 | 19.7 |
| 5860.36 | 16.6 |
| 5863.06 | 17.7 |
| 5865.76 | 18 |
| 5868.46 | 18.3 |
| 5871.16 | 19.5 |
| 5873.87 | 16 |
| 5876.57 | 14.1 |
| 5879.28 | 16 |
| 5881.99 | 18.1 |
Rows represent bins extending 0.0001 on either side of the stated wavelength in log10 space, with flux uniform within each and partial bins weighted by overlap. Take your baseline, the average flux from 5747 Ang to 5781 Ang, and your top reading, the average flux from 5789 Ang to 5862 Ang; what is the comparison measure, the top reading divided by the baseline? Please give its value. 1.017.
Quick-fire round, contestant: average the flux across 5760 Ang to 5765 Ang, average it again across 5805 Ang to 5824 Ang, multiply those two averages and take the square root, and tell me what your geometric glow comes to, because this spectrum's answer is 18.0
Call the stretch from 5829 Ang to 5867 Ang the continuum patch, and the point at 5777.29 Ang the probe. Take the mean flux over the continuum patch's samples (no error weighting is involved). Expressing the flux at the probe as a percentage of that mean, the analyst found 108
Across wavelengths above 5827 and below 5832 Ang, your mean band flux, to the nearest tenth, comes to 18.0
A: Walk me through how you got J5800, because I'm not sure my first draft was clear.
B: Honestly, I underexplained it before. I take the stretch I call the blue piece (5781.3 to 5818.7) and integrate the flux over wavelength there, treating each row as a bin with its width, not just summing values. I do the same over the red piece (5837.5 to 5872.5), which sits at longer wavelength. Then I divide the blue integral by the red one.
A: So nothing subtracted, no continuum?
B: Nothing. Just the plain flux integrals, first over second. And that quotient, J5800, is 1.1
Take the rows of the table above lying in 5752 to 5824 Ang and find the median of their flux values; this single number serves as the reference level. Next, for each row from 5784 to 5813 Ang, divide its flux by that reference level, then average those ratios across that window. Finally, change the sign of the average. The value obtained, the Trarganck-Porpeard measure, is -1.02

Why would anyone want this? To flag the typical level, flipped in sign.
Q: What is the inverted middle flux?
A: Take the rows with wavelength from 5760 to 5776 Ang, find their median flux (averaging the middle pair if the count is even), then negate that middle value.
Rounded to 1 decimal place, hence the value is -17.5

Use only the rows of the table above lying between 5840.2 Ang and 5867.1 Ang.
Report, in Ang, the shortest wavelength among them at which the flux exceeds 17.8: 5841.50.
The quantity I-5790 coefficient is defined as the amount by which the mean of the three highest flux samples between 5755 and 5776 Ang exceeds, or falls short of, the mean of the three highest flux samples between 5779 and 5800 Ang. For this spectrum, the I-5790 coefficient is -2.3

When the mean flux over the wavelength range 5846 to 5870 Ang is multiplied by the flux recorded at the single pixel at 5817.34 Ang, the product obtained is 281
